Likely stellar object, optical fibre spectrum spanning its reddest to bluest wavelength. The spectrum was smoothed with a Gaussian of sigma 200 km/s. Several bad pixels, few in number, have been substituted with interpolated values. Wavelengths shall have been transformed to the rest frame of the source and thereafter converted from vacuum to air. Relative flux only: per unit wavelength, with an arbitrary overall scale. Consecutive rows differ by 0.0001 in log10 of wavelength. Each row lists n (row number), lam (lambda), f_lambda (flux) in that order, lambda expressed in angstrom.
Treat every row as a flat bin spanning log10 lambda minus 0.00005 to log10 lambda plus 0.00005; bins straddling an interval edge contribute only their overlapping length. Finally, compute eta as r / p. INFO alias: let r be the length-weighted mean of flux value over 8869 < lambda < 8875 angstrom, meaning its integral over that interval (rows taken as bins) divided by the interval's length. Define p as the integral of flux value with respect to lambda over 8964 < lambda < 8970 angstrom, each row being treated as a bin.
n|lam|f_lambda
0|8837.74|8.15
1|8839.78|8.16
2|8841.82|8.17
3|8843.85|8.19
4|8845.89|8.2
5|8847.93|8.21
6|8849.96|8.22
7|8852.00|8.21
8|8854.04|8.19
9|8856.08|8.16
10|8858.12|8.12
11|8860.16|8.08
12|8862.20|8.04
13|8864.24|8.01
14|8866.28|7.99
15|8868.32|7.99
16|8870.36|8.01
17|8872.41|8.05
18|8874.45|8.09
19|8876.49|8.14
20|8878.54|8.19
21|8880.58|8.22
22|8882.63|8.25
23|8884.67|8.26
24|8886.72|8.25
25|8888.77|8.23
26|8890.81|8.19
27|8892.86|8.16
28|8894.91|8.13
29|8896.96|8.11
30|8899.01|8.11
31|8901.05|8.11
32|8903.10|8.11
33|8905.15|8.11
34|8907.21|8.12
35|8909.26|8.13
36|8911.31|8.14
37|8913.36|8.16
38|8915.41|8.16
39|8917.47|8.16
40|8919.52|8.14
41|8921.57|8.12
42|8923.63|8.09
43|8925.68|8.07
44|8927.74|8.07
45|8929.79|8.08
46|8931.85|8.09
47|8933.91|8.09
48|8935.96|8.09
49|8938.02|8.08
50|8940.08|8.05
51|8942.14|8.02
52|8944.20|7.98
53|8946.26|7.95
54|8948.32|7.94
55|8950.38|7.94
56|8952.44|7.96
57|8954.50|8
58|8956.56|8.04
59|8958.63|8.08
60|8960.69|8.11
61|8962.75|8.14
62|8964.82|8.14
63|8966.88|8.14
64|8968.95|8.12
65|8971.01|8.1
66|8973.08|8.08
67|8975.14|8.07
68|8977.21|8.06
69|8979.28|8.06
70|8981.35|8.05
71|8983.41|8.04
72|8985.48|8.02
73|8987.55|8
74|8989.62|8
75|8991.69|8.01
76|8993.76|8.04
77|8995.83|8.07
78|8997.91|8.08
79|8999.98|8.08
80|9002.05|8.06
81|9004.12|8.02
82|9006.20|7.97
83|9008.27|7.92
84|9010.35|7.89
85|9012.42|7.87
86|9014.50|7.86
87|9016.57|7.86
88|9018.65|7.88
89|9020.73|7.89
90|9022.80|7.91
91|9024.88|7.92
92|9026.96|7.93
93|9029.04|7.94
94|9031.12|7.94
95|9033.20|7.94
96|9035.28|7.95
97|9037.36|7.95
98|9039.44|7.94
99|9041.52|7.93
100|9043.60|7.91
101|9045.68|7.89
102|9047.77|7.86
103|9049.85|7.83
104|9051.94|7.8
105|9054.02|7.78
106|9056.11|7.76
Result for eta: 0.165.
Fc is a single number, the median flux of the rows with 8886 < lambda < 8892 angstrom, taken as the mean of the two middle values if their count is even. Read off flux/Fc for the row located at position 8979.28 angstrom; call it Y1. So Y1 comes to 0.979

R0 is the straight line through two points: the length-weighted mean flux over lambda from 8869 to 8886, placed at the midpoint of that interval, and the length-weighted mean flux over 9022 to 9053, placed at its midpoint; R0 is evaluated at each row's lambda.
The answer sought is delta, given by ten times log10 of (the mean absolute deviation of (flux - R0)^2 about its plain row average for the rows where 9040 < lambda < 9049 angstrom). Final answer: -34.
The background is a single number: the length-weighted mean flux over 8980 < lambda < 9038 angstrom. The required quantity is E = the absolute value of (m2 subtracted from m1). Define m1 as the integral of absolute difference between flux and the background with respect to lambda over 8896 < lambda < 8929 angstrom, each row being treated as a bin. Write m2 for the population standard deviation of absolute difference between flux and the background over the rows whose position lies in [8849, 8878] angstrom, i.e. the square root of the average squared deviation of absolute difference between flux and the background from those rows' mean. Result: 4.9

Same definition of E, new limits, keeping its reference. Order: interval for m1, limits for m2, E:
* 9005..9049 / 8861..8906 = 2.4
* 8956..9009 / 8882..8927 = 4.9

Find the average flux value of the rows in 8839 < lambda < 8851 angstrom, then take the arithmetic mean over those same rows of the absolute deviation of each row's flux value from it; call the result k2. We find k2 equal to 0.018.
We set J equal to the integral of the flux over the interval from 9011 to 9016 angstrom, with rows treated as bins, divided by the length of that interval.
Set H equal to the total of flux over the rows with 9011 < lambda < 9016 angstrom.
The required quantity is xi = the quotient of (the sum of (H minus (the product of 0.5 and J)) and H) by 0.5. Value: 55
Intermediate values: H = 16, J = 7.88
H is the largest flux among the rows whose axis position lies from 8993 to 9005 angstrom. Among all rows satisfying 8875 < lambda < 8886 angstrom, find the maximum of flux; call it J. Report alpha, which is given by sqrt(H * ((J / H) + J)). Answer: 8.66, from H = 8.08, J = 8.26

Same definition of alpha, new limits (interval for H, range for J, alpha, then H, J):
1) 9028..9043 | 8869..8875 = 8.51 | 7.95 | 8.09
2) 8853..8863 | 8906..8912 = 8.65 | 8.19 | 8.14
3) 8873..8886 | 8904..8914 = 8.69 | 8.26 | 8.16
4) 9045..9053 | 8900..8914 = 8.52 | 7.89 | 8.16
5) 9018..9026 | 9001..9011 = 8.48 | 7.92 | 8.06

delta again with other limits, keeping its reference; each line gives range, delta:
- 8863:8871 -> -25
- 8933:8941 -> -36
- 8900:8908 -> -40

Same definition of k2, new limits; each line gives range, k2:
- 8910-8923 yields 0.013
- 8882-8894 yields 0.032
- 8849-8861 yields 0.043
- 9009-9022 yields 0.012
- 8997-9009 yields 0.052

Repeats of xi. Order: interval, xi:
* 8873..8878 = 57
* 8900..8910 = 154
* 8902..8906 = 57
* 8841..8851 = 156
